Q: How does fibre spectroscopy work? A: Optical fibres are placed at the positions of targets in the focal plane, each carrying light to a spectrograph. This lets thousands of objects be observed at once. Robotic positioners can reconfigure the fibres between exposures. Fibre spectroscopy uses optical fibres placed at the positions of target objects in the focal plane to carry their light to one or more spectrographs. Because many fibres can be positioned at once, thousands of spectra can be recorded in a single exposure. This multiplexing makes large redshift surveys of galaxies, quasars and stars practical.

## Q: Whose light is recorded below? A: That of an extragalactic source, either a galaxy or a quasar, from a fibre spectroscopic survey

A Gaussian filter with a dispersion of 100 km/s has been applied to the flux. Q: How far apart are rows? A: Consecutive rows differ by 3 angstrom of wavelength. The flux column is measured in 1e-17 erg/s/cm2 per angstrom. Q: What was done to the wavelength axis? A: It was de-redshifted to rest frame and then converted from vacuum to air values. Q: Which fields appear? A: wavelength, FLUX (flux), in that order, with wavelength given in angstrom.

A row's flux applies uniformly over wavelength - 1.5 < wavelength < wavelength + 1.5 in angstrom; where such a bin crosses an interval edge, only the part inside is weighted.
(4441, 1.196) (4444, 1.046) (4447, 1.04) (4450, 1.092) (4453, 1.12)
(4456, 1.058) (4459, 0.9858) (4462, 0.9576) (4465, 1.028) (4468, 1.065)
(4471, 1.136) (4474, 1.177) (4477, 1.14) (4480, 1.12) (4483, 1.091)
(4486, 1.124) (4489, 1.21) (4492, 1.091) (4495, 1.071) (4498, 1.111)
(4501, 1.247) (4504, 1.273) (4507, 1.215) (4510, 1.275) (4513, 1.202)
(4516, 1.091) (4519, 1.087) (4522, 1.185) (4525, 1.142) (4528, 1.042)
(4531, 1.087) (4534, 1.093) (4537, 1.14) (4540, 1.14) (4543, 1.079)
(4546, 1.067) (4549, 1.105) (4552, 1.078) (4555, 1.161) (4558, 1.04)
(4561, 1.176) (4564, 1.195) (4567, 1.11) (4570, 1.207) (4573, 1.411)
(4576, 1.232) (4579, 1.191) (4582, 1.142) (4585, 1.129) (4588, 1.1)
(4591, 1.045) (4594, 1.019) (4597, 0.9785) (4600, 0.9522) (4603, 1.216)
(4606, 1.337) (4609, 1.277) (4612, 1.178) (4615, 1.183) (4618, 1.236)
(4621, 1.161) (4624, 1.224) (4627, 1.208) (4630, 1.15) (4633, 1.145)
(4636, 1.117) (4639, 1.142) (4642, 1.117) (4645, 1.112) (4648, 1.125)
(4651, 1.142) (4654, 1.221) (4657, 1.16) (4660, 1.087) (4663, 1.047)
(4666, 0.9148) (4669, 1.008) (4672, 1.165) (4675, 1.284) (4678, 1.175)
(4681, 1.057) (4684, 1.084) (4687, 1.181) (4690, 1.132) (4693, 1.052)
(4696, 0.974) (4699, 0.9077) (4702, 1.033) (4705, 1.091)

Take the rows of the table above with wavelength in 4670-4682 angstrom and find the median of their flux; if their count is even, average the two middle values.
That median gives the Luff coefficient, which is 1.17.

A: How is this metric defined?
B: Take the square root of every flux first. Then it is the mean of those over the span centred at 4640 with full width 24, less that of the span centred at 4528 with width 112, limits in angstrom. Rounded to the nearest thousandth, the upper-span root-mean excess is -0.008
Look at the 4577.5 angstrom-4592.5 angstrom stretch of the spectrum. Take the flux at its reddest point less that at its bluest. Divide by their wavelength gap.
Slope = -0.012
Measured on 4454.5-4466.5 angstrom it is -0.003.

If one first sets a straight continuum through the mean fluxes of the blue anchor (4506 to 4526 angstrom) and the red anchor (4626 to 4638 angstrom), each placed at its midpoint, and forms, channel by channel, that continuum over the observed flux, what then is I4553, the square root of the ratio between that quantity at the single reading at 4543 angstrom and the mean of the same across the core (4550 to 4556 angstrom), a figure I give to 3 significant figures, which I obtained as 1.02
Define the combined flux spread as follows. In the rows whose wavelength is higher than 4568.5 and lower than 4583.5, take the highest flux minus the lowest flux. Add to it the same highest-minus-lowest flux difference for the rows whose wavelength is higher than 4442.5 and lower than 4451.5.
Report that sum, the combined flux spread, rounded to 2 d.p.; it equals 0.32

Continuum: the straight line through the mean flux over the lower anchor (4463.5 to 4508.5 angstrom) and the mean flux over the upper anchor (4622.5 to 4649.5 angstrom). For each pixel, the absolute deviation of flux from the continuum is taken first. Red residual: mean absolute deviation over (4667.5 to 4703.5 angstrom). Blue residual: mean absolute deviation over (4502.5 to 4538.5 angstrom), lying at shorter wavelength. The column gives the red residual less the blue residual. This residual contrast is 0.034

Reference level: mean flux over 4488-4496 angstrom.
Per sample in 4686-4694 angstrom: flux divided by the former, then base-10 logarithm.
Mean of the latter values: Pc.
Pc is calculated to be 0.00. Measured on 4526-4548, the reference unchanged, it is -0.01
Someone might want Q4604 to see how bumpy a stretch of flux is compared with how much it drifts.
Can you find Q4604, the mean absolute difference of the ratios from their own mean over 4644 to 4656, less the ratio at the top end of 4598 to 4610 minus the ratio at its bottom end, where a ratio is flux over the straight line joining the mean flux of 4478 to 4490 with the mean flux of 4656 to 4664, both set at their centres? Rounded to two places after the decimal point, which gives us -0.26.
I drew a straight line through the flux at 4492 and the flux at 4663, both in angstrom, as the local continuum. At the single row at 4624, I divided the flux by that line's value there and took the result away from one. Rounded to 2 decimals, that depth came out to -0.16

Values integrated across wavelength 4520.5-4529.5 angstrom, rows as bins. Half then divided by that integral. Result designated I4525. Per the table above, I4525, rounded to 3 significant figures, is 0.0495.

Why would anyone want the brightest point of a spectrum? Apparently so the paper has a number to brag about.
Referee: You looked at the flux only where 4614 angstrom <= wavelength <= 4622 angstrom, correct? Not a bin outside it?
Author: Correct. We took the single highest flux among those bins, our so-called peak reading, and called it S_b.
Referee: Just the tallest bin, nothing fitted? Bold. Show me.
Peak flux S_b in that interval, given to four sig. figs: 1.236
